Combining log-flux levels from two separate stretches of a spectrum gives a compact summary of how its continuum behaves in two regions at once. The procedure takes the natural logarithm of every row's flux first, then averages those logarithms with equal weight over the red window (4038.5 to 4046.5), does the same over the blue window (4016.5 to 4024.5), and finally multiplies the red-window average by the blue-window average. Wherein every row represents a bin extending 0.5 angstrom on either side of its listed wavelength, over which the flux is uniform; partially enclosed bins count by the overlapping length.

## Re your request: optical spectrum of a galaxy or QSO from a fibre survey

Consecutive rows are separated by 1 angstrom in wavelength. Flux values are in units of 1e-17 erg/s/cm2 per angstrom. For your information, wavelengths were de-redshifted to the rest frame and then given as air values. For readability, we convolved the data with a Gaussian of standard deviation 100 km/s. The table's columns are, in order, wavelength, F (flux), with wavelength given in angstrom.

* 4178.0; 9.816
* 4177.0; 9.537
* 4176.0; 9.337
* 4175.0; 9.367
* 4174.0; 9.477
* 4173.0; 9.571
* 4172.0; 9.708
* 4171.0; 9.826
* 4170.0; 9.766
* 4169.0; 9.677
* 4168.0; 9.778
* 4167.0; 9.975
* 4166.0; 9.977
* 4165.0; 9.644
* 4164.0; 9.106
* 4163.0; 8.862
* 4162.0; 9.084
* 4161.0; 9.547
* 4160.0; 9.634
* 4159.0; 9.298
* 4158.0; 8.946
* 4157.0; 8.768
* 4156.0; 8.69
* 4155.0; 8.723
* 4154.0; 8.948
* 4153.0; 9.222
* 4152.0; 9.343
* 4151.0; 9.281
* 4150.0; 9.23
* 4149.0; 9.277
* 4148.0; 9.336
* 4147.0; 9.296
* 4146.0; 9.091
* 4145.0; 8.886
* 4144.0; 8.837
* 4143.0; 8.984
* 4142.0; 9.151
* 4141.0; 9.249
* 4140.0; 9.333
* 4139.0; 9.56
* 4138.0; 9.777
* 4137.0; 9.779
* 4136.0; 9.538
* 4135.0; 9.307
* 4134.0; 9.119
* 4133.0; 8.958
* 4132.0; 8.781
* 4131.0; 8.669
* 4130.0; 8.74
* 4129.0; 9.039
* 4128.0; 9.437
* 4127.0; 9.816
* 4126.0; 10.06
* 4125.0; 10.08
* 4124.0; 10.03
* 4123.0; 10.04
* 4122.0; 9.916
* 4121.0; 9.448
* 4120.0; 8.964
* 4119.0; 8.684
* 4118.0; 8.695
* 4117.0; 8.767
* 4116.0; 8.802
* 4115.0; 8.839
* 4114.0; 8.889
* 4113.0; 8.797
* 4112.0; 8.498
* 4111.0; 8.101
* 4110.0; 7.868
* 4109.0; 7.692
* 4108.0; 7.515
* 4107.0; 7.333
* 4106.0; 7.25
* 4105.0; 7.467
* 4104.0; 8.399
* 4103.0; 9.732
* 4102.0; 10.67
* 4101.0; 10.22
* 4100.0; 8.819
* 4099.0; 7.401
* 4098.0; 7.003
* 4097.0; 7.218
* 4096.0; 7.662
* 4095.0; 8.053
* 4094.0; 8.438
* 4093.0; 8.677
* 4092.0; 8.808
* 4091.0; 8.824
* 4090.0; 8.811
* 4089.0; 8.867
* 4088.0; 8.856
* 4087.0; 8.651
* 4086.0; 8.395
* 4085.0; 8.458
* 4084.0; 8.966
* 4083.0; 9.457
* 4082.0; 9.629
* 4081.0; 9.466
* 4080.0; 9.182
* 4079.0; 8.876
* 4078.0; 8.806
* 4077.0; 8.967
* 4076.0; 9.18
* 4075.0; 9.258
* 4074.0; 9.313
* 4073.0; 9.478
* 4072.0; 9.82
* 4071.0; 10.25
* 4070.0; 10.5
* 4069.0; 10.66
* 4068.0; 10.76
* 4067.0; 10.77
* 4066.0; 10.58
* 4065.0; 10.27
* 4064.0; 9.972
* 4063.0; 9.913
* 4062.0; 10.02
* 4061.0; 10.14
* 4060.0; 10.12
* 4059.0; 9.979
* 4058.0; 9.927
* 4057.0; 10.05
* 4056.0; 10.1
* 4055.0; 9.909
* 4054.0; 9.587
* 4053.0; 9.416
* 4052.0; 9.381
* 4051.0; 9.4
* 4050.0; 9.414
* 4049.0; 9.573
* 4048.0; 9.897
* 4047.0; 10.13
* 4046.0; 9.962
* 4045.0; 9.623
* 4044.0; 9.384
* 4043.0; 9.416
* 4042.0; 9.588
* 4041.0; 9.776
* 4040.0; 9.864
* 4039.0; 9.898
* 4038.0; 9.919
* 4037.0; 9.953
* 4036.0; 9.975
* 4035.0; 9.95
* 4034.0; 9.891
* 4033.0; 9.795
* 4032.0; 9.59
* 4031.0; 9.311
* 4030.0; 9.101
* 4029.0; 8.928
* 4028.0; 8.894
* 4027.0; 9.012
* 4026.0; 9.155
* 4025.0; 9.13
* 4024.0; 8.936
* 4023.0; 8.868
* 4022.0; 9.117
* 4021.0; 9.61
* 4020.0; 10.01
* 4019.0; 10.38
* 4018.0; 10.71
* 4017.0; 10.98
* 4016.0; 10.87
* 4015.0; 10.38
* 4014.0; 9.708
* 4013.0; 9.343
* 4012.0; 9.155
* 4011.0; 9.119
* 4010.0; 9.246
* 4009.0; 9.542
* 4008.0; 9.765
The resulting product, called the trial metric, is 5.18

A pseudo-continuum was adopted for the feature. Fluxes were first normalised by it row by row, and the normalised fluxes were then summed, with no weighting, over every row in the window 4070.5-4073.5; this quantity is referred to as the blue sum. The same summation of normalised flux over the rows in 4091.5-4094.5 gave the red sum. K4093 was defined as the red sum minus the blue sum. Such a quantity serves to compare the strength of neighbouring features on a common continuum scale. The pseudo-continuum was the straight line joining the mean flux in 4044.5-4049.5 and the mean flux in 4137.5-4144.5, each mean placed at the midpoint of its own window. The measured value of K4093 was -0.34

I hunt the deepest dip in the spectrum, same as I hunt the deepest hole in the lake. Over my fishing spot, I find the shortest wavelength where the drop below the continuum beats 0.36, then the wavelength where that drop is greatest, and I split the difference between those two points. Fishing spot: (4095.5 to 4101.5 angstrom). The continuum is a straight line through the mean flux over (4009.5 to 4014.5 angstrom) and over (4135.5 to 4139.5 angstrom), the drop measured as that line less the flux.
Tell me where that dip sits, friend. 4097.0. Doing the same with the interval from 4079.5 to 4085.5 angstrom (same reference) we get 4084.5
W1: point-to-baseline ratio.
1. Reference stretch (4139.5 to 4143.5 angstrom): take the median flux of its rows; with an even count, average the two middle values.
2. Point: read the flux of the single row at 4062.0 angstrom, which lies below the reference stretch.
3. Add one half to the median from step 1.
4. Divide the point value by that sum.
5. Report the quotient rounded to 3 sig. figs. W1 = 1.03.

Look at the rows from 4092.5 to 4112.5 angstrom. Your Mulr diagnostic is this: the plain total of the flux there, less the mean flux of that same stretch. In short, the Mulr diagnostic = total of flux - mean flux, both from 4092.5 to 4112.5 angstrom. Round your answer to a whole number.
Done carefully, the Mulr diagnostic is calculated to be 156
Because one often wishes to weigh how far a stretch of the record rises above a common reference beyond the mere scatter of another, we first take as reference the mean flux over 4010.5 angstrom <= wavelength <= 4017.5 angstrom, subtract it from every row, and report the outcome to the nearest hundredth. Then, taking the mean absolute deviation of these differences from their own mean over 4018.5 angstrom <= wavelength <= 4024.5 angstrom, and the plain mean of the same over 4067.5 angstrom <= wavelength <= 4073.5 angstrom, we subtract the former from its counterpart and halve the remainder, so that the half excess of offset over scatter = -0.10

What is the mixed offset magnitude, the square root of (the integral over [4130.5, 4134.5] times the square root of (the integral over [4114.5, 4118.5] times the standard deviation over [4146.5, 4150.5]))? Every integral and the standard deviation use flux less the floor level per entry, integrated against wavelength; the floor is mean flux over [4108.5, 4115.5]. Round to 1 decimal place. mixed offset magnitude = 0.7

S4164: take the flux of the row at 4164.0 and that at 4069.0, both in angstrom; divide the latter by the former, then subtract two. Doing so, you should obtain -0.83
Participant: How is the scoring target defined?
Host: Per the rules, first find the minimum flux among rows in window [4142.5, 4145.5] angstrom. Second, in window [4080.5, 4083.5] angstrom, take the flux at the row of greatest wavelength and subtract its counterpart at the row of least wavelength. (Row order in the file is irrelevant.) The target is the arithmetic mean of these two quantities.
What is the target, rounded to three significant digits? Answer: 4.41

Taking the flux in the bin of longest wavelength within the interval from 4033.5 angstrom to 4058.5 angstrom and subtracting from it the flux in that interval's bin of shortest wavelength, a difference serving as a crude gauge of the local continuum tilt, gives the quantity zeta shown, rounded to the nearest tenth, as 0.0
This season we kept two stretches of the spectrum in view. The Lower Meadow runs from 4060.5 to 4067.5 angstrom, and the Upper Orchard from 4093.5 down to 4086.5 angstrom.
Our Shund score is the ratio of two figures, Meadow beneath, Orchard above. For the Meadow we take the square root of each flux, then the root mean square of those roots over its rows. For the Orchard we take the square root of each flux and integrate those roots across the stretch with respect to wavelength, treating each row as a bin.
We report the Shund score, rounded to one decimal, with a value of 6.5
